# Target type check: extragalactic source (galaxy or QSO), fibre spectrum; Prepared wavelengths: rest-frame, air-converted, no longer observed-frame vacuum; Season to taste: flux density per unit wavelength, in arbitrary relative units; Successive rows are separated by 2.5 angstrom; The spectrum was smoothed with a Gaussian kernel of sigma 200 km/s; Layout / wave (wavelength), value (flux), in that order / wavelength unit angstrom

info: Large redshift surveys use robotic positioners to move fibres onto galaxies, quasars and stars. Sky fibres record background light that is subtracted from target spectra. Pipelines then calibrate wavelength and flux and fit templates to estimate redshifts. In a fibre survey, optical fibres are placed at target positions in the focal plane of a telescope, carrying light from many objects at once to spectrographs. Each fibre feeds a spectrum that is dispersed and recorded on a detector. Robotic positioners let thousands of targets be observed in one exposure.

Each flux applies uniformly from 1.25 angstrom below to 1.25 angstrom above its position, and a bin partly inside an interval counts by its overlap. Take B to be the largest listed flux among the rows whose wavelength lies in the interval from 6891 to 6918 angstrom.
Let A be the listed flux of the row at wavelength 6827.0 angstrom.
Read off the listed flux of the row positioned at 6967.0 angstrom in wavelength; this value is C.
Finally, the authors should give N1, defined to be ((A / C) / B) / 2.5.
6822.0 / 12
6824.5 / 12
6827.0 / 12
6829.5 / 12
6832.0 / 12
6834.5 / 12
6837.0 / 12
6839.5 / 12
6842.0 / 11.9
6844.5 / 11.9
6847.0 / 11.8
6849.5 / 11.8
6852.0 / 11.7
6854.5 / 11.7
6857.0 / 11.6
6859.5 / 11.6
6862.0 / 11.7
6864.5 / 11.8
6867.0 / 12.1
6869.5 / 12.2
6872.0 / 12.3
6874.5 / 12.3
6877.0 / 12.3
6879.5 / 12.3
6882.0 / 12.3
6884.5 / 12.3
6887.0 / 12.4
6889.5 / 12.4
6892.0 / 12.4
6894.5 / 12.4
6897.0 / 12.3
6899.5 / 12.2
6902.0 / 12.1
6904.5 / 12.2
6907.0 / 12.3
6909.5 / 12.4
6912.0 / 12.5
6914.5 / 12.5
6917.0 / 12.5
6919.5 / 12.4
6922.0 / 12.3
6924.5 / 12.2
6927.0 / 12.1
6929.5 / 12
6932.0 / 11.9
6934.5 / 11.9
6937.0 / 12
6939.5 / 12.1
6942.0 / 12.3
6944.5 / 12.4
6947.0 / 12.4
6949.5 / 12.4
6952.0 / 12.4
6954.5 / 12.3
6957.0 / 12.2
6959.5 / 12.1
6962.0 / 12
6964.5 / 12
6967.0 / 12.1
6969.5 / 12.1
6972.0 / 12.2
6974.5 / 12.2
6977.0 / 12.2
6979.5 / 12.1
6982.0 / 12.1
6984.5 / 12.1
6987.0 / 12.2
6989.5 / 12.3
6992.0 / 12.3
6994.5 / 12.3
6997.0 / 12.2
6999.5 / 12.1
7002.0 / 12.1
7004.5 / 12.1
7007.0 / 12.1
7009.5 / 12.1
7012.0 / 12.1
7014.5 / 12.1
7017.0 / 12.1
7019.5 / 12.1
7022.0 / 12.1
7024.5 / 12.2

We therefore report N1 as 0.0317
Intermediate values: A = 12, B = 12.5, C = 12.1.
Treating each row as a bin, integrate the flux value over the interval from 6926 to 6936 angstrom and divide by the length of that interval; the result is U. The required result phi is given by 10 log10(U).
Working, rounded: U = 12.0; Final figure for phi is 10.8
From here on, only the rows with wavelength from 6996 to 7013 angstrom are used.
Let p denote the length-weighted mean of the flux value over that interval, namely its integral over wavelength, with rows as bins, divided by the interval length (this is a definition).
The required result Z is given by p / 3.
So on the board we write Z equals 4.04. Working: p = 12.1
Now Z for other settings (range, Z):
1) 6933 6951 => 4.07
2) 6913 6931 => 4.09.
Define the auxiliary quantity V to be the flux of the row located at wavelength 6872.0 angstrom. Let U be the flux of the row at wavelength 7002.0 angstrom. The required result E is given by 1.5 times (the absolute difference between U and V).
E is 0.30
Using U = 12.1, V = 12.3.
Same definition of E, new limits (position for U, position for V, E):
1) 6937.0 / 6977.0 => 0.30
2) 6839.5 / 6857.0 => 0.60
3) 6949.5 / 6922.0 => 0.15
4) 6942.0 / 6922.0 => 0.00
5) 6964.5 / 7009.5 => 0.15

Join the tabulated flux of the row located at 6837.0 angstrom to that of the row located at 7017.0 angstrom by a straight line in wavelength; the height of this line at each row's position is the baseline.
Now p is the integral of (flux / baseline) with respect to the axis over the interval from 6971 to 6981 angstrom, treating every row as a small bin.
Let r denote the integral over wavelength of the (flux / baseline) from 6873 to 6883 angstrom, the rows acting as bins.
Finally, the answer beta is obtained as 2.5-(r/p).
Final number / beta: 1.48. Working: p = 10.1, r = 10.2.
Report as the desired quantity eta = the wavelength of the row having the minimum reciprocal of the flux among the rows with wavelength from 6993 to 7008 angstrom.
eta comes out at 6994.5 angstrom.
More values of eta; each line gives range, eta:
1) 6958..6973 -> 6972.0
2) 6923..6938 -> 6924.5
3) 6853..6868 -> 6867.0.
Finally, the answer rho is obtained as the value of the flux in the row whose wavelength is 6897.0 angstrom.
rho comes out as 12.3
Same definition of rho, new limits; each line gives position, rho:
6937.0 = 12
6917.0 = 12.5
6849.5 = 11.8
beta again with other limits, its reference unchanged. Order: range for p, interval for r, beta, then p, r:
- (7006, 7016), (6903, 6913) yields 1.48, 10.0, 10.2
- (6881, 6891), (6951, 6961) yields 1.51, 10.3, 10.1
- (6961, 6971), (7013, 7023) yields 1.50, 10.0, 10.0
